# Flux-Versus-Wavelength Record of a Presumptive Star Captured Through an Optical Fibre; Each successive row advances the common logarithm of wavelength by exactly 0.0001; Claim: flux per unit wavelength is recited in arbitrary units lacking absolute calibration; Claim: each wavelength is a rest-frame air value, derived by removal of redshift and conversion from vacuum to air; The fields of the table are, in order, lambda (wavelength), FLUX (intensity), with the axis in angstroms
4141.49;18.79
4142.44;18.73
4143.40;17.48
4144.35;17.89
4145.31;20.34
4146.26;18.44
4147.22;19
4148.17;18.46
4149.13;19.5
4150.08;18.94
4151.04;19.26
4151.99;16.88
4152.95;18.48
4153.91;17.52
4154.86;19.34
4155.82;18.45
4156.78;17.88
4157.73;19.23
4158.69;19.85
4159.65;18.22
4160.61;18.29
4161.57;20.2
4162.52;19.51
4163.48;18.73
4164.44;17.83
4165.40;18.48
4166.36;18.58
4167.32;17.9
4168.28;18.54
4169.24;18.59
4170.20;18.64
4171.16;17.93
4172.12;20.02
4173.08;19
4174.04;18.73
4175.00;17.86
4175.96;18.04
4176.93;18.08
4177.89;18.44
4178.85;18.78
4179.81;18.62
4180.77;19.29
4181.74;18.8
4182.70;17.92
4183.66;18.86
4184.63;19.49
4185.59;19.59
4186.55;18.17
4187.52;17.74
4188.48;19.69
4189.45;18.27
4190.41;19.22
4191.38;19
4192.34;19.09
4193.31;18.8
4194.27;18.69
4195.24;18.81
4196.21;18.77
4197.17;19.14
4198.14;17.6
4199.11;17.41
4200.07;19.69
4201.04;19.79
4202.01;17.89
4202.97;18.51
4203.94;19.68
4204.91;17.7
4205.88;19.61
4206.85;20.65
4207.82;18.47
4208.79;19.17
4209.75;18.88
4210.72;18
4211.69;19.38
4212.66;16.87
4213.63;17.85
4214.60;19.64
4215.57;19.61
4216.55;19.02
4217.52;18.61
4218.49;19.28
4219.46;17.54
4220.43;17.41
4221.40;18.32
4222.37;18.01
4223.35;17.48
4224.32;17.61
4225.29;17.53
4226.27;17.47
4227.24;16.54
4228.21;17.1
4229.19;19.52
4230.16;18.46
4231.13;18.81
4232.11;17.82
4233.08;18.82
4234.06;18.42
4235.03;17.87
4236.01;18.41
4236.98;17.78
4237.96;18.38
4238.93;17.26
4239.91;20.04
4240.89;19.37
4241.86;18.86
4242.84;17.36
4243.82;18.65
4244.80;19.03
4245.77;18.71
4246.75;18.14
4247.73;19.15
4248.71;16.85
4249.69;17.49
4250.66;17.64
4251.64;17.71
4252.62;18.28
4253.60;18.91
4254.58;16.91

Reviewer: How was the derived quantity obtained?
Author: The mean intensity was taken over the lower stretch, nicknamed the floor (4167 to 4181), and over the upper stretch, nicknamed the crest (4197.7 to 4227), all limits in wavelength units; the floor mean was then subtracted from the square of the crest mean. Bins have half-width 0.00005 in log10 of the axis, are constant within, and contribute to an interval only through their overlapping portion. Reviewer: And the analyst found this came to 323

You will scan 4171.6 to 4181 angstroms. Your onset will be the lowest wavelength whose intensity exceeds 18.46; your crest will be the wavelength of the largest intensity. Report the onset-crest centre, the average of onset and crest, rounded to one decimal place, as 4172.1 angstroms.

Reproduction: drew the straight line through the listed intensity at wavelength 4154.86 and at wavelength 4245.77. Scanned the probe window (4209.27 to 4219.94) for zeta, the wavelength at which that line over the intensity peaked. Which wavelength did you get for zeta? 4212.66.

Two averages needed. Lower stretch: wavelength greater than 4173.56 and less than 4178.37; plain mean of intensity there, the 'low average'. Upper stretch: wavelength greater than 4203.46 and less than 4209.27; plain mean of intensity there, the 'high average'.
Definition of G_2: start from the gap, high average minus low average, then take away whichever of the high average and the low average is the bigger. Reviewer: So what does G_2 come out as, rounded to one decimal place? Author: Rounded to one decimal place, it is -18.2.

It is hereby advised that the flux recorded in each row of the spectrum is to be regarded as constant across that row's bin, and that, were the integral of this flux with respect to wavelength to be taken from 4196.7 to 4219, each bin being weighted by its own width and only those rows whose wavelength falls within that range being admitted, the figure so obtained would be 419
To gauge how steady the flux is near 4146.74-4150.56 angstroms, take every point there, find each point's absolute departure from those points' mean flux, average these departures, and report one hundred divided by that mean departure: 364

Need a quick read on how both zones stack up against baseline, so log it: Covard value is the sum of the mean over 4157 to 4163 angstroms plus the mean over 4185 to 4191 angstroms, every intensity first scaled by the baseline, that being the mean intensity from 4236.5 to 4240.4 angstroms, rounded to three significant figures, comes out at 2.07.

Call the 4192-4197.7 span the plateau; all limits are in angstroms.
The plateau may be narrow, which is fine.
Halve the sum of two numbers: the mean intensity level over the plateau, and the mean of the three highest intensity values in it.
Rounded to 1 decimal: 18.9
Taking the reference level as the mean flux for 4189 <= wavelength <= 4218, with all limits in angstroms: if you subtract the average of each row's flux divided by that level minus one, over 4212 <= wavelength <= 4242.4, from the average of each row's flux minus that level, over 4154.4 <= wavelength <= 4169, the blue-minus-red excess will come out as -0.03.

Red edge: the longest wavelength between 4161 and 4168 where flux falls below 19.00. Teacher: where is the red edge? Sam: 4167.32 angstroms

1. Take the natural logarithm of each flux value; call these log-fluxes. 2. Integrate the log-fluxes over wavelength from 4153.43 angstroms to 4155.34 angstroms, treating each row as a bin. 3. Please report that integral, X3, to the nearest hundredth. 5.57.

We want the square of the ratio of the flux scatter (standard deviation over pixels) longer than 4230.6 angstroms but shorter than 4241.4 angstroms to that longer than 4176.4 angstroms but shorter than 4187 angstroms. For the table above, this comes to 2.0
